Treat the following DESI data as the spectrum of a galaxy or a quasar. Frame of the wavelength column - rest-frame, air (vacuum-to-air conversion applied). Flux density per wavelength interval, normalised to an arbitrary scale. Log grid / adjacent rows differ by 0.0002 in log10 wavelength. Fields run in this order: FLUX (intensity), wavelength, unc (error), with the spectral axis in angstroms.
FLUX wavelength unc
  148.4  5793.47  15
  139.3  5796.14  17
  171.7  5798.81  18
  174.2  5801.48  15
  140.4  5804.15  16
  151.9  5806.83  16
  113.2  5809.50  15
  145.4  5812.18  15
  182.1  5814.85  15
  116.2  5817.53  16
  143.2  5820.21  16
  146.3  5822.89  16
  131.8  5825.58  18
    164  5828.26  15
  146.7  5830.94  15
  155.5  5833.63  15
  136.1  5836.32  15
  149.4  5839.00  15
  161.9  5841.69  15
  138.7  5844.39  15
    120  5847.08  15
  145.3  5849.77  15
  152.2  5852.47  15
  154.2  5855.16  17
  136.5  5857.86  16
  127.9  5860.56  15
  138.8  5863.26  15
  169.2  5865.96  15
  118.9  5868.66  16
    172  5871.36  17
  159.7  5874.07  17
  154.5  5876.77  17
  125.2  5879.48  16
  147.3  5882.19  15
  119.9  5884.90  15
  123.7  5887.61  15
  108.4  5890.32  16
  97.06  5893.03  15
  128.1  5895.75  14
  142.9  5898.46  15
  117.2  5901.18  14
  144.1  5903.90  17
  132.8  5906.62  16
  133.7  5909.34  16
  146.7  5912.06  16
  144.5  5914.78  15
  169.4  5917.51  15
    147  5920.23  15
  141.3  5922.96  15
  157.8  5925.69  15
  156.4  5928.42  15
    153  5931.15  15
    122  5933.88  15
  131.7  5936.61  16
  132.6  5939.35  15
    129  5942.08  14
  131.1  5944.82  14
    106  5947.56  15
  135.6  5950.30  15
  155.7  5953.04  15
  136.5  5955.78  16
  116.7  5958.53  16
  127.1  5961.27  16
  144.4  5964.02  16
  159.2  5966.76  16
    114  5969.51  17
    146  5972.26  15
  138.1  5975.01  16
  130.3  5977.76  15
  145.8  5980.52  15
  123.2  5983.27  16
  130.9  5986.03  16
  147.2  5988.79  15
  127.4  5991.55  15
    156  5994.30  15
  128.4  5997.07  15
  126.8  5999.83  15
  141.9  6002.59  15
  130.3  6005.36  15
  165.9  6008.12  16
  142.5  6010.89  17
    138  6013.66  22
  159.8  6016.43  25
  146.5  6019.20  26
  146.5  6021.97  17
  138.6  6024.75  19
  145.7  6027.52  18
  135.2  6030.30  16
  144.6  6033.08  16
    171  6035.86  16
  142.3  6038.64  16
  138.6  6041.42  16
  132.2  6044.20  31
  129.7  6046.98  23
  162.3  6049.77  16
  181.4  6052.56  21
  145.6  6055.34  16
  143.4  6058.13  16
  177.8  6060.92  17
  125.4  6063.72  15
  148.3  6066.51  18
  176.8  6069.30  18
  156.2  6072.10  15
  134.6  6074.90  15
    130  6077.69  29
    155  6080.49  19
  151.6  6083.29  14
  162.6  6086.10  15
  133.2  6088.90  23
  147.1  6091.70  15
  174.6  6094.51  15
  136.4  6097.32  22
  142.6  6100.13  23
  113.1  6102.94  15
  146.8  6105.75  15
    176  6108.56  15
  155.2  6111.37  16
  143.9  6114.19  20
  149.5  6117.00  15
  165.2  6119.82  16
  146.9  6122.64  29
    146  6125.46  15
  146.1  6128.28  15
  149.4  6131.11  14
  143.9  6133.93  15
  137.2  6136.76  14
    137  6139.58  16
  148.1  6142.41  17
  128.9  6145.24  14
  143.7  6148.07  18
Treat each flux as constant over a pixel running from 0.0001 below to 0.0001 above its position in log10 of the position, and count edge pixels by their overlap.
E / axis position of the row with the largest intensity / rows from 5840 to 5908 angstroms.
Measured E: 5871.36 angstroms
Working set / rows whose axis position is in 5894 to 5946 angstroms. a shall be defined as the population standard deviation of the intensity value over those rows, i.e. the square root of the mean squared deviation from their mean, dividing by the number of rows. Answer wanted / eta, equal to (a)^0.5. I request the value 3.6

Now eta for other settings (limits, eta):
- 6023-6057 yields 3.9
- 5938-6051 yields 3.7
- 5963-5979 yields 3.8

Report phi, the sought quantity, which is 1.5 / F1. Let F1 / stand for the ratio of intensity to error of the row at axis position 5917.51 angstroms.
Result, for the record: 0.133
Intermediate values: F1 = 11.3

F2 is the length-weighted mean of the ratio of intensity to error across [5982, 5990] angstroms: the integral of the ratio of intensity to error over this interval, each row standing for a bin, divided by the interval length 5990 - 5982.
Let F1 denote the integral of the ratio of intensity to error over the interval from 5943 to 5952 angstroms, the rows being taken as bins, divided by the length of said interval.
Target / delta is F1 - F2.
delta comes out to 0.0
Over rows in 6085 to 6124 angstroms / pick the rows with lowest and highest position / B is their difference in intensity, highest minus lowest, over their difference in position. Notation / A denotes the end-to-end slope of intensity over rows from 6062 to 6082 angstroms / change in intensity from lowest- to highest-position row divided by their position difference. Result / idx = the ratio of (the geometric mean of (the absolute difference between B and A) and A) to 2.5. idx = 0.8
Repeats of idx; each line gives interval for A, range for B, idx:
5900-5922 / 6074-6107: 0.5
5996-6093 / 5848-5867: 0.2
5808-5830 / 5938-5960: 1.2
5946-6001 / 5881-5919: 0.1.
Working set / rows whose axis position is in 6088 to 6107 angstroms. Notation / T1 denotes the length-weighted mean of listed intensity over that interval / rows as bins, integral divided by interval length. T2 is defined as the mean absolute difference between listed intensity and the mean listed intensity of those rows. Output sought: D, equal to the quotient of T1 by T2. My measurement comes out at 11.5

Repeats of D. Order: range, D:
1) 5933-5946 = 42.8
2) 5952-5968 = 10.6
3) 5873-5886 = 9.4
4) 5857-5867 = 10.9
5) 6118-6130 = 21.3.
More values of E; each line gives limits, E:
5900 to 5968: 5917.51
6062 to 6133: 6069.30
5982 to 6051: 6035.86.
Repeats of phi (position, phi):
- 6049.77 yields 0.148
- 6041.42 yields 0.173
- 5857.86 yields 0.176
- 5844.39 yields 0.162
